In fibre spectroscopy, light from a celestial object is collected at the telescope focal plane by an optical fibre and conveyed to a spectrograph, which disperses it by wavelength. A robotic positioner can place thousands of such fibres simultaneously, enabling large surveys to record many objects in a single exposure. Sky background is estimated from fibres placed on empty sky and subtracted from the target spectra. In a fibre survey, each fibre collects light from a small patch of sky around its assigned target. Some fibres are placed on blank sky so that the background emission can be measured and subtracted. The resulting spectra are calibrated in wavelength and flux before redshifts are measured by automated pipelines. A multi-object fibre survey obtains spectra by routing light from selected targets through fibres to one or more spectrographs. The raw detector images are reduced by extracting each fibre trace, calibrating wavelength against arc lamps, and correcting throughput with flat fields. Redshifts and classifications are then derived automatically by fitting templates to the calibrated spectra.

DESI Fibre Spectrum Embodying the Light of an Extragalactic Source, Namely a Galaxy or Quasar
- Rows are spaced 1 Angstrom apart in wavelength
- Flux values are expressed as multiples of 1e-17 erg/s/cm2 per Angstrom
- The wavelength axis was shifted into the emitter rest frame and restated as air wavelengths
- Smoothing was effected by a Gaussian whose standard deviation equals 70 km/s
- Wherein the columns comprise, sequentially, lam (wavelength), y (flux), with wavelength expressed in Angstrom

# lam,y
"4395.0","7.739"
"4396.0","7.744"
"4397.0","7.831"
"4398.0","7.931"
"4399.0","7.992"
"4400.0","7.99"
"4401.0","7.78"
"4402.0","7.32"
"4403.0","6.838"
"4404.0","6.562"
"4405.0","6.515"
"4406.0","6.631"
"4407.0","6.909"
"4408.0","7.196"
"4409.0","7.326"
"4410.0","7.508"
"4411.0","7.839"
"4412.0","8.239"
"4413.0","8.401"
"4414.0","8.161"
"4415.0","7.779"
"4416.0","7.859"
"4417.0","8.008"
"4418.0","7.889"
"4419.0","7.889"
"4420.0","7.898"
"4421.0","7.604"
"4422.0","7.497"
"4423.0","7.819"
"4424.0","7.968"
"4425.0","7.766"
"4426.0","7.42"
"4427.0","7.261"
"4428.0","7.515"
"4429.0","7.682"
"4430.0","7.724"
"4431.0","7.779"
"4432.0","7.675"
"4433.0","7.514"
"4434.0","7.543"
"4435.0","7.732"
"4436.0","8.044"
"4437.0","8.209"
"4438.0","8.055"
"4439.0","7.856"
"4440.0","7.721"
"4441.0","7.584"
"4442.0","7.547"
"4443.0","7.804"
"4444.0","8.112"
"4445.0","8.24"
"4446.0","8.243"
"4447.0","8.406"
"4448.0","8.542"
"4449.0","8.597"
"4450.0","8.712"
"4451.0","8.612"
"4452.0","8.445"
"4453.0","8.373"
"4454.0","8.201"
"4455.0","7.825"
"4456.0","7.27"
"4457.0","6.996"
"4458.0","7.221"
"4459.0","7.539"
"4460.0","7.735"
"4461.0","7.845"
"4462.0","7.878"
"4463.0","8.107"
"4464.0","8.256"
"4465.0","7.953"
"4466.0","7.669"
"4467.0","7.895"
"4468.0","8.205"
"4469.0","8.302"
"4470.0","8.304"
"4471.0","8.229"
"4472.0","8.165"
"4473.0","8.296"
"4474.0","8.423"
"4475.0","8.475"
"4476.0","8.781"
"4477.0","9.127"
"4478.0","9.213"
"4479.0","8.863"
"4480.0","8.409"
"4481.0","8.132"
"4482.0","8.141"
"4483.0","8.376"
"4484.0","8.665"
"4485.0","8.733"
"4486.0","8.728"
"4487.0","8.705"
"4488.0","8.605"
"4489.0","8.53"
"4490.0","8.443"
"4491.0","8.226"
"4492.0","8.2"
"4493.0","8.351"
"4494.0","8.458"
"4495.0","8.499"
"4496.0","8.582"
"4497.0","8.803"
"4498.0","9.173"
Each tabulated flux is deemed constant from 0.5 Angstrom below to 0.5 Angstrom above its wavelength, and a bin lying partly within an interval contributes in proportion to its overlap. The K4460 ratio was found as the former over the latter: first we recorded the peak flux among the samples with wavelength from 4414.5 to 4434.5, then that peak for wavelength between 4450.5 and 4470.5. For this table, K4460 0.93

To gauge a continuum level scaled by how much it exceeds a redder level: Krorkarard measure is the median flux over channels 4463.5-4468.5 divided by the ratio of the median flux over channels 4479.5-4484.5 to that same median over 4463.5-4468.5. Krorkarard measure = 7.6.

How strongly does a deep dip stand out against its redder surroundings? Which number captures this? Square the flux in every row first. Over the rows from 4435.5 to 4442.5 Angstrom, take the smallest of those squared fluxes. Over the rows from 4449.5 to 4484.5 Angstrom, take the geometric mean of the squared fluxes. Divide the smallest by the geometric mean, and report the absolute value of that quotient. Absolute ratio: 0.85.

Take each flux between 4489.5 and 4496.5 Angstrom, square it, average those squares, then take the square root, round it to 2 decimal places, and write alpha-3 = 8.40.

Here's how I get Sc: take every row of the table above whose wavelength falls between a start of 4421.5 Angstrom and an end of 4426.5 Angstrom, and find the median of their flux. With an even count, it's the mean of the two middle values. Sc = 7.8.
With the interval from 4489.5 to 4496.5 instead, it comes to 8.4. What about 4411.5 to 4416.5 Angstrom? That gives 8.2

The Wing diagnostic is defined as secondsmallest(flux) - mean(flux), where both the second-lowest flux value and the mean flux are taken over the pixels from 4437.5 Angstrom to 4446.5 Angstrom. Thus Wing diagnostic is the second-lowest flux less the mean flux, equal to -0.32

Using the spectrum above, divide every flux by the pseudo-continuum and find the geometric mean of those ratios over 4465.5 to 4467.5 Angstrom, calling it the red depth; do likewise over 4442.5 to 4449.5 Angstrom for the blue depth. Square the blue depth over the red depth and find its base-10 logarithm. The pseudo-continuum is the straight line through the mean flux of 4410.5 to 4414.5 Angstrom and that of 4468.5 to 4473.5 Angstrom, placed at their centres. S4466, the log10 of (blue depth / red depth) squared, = 0.057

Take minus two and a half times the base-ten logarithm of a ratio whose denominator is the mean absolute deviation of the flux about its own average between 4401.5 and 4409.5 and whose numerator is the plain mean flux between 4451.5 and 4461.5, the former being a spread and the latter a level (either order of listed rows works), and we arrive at -3.62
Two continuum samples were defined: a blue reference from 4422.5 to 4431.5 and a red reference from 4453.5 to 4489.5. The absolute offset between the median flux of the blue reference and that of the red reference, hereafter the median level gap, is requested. 0.52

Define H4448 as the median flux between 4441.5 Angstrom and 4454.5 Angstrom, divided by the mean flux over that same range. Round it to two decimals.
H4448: 1.01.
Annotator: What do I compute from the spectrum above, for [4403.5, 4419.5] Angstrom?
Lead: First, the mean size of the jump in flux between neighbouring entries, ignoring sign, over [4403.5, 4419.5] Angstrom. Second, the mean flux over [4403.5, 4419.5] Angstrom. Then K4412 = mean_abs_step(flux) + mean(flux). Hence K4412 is 7.74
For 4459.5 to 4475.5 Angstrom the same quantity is 8.25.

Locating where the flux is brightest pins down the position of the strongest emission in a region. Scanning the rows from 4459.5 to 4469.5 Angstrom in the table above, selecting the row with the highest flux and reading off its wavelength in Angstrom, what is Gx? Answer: 4469.0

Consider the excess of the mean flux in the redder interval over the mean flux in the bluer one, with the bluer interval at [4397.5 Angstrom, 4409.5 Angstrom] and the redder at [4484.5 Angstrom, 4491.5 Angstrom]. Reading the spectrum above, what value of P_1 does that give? 1.3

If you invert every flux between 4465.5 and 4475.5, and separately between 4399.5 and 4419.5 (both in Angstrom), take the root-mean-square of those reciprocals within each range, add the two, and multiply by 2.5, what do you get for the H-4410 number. 0.6404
